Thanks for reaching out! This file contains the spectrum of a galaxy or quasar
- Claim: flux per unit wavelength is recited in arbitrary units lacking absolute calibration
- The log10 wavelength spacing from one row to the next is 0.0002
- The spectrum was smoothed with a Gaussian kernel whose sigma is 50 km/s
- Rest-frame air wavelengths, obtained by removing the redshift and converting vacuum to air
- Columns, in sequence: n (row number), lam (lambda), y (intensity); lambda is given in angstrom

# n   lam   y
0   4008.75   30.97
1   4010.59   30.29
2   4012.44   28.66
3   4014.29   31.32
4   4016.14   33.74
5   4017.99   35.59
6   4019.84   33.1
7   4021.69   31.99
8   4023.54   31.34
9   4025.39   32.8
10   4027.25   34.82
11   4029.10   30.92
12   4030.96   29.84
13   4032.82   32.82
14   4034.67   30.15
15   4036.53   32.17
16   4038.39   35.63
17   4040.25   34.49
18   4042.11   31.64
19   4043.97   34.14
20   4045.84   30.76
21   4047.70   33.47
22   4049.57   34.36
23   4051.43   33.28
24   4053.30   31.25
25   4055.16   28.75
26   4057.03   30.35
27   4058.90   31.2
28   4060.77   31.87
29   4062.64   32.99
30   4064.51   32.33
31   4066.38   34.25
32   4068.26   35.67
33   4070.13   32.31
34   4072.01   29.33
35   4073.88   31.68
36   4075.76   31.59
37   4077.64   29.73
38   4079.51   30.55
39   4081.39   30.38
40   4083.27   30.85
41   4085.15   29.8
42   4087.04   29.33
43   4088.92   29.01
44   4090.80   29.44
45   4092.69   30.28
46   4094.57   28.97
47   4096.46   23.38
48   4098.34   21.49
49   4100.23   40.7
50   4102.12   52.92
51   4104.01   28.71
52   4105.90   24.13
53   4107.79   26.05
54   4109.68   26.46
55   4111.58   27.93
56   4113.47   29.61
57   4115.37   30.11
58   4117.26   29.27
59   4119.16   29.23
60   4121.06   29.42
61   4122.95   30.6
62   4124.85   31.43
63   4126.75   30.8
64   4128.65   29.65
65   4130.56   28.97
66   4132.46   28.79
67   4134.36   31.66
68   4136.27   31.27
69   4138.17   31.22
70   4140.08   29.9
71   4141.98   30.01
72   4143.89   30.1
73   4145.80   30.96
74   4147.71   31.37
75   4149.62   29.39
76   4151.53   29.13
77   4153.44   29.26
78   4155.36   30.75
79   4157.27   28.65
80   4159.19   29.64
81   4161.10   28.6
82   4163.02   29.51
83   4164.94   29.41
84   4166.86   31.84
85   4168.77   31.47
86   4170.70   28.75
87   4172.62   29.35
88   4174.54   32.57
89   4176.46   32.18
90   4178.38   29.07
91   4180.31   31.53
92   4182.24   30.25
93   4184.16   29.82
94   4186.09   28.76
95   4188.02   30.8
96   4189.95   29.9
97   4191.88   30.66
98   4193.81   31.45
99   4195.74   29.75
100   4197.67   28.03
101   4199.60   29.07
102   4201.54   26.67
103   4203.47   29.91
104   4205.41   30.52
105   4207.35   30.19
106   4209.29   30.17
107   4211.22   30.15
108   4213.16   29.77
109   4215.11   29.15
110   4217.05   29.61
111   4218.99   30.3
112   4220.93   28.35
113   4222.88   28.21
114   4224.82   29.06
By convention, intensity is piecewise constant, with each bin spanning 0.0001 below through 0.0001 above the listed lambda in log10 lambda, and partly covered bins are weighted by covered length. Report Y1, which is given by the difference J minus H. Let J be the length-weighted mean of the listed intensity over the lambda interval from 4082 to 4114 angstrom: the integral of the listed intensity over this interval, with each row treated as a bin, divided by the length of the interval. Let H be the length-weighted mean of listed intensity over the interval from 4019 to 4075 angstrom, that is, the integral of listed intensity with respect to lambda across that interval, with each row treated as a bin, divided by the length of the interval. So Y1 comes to -2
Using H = 32.3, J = 30.0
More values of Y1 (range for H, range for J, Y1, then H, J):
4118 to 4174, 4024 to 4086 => 2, 30.1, 32.0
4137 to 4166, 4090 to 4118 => 0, 29.9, 30.0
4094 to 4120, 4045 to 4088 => 2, 29.9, 31.6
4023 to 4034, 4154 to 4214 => -2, 32.1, 30.0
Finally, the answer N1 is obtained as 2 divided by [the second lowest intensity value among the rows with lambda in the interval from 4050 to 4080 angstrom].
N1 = 0.0682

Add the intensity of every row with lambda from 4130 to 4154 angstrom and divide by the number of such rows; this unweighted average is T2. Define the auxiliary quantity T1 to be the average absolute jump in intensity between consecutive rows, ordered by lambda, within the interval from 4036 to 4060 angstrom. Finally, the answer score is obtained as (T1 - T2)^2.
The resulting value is 788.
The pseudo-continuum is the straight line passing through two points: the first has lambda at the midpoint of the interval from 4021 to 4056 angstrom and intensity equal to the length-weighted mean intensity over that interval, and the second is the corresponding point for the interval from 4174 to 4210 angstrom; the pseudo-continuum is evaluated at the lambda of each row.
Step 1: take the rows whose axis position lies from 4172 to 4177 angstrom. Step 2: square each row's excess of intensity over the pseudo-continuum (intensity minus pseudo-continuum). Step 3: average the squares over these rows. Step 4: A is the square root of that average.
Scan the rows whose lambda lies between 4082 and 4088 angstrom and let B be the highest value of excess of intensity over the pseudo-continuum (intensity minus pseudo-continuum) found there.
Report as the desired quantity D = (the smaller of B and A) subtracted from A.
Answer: 2.6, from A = 1.8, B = -0.8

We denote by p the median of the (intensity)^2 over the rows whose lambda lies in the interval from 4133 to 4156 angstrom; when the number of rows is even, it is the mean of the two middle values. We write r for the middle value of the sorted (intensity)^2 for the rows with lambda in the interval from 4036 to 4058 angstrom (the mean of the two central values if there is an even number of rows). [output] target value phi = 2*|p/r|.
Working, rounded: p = 926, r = 1071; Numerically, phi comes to 1.73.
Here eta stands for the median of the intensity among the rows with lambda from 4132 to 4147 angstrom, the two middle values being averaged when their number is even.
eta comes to 30.5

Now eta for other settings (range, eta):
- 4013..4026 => 32.8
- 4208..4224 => 29.7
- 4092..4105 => 29.0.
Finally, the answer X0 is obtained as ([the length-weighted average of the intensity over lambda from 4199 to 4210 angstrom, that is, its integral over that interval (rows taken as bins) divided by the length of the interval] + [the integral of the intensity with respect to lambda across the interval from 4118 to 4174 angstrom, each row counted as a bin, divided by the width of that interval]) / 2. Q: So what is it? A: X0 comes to 29.7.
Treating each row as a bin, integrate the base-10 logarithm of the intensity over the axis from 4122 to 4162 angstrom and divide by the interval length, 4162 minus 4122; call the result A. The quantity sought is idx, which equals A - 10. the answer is -8.52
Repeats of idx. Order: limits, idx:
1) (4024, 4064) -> -8.49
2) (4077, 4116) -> -8.53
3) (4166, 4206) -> -8.52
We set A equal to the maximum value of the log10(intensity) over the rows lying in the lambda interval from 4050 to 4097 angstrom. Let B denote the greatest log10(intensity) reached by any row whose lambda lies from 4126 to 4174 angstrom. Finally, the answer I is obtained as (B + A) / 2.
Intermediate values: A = 1.55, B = 1.50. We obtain 1.53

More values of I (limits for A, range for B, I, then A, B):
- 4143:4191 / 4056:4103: 1.62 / 1.51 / 1.72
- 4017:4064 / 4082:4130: 1.64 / 1.55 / 1.72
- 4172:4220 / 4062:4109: 1.62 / 1.51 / 1.72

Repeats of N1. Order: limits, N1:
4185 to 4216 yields 0.0714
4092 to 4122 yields 0.0855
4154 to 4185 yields 0.0698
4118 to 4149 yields 0.0690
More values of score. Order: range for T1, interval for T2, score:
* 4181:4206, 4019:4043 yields 964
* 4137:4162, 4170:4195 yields 870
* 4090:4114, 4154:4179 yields 569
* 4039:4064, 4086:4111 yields 796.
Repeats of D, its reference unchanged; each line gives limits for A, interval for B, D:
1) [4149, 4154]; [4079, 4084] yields 2.2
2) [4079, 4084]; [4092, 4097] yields 2.4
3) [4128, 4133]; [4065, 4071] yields 0.0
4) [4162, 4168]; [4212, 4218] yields 1.1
